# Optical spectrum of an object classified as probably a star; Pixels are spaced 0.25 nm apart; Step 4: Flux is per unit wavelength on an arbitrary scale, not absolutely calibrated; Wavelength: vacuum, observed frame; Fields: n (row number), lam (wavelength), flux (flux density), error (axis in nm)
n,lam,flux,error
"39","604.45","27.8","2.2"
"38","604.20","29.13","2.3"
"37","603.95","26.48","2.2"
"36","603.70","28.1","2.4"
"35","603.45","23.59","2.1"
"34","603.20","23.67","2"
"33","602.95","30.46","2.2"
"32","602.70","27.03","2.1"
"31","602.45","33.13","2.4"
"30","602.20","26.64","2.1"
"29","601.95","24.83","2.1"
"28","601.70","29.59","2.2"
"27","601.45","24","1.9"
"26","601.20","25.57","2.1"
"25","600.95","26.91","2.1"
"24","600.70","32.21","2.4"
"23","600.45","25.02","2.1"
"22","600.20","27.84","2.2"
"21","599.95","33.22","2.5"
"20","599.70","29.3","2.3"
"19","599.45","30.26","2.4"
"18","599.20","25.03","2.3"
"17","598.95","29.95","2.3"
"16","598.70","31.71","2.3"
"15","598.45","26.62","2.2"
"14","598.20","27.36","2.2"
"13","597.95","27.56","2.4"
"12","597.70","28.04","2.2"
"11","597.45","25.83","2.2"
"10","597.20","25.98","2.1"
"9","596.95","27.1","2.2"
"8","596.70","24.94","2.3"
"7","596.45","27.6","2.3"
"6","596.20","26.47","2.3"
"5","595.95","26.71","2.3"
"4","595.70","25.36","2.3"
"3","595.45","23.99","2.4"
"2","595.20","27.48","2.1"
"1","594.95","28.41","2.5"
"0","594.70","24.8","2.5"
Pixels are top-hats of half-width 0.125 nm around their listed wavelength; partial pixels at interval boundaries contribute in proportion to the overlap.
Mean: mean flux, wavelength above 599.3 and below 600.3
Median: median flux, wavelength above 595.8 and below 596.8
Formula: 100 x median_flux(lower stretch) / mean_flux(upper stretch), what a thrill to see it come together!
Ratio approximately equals 88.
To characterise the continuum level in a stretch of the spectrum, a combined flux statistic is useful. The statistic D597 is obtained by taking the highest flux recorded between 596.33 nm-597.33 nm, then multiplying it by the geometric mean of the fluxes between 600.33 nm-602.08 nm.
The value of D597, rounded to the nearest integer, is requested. 738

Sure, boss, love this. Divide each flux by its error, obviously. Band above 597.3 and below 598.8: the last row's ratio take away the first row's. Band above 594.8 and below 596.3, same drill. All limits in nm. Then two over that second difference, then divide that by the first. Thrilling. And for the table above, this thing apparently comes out 7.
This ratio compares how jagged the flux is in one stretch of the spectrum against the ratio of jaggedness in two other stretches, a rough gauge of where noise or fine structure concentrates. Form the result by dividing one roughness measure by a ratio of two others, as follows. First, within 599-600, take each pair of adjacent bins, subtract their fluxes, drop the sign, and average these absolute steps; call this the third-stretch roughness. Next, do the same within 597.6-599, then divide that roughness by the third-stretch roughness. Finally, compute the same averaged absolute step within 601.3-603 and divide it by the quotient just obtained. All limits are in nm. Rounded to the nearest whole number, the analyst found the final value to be 10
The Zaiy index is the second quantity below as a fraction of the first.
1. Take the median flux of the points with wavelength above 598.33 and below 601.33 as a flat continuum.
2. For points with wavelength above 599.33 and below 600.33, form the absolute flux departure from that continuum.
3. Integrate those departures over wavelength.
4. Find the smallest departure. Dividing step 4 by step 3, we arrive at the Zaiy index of 0.37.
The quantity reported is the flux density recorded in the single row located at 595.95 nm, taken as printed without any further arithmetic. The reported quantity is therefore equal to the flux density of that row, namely 26.71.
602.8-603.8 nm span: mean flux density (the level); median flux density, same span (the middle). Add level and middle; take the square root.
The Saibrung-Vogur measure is 7.23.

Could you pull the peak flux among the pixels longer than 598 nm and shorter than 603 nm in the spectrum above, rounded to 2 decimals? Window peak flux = 33.22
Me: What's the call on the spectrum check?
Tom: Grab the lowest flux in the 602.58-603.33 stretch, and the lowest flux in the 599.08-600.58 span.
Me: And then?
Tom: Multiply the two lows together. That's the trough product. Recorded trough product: 592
